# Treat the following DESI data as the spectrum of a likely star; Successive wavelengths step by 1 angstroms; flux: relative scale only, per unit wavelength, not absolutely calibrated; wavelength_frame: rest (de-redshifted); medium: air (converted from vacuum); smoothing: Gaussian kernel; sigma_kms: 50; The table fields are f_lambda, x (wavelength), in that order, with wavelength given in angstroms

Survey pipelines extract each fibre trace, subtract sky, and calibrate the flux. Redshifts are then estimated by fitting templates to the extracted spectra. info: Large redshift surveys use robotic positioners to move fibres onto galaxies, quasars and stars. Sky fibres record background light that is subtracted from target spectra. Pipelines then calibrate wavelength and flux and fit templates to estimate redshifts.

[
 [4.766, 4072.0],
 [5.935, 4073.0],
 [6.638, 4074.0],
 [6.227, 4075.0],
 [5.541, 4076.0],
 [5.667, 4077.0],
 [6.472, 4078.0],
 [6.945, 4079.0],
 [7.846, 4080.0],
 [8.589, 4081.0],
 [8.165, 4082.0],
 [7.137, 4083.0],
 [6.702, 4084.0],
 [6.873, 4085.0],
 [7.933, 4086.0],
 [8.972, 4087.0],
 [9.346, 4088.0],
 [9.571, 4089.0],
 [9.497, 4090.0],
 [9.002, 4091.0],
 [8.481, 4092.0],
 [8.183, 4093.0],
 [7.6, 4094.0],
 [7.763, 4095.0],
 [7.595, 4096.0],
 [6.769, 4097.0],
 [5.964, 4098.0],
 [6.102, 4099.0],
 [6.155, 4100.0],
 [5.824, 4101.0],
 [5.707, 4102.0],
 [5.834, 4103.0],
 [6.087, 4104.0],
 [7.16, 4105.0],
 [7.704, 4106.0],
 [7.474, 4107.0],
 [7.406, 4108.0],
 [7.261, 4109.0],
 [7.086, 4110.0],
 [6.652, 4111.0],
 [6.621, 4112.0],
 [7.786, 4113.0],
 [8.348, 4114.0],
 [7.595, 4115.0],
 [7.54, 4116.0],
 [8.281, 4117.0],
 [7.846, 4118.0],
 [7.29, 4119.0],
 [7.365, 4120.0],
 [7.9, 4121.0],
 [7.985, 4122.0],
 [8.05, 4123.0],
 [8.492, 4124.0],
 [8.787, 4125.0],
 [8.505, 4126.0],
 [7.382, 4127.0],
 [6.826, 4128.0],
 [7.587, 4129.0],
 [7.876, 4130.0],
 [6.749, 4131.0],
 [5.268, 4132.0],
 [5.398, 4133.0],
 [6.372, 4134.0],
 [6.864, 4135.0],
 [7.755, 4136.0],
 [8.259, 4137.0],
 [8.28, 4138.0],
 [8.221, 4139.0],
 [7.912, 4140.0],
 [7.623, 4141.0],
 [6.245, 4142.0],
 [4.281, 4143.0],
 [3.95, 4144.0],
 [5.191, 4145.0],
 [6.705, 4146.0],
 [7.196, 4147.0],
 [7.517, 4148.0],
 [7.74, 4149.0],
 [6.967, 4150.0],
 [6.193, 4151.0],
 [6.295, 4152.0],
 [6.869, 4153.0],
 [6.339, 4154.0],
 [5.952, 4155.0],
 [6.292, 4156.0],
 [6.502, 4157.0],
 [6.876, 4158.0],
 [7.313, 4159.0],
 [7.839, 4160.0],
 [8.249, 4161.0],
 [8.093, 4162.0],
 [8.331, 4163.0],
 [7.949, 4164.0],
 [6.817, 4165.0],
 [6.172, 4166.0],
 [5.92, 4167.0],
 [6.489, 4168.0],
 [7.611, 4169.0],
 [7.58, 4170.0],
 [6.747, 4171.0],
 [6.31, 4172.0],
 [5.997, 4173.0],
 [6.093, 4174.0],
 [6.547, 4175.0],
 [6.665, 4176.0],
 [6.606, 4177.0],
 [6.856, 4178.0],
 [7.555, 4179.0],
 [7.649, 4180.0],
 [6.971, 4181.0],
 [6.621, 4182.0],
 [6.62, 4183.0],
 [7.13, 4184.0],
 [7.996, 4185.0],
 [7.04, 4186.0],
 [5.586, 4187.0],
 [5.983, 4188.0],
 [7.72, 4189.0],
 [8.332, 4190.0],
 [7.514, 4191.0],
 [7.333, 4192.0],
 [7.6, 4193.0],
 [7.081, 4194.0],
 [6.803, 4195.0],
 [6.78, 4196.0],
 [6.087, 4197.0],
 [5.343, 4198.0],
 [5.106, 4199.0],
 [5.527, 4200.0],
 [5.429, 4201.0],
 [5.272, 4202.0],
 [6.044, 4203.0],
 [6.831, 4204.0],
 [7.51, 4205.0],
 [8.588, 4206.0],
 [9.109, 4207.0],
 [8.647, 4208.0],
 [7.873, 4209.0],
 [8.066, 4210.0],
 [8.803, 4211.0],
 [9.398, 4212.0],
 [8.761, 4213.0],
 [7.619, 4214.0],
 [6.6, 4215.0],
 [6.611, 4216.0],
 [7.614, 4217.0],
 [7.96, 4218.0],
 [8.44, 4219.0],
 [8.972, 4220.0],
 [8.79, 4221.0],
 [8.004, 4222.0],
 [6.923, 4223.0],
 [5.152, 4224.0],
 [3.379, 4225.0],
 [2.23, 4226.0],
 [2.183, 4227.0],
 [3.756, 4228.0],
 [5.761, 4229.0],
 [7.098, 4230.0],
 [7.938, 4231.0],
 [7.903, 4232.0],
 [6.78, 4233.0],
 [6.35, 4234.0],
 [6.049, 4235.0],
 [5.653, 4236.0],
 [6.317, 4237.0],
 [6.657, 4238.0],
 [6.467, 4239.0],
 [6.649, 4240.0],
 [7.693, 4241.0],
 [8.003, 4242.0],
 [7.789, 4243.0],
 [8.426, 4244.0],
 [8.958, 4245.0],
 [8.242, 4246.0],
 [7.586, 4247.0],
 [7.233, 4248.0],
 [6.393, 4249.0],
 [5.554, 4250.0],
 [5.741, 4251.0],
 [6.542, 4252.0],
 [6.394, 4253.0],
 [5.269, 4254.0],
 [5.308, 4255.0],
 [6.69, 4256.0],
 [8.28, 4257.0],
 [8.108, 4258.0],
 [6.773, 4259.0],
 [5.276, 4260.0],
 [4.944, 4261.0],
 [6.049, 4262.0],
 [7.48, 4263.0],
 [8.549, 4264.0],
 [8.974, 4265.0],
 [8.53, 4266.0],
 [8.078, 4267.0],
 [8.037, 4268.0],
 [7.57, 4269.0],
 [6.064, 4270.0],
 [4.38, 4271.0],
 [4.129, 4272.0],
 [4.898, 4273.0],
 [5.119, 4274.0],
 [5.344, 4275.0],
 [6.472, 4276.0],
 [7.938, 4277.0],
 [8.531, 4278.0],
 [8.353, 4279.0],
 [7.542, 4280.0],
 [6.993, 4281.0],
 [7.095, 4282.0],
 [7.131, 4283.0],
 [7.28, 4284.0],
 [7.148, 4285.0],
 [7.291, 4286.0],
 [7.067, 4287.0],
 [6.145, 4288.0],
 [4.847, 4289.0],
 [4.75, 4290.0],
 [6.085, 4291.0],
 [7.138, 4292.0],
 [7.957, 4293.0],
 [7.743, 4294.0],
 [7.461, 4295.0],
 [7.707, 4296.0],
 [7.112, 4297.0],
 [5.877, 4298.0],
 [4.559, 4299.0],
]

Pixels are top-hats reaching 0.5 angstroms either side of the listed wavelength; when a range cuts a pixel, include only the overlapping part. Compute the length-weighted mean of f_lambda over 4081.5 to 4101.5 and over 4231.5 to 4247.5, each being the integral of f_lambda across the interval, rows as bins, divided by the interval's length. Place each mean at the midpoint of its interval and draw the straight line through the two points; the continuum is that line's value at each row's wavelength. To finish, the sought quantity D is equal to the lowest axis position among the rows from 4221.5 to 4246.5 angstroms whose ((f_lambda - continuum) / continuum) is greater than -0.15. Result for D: 4222.0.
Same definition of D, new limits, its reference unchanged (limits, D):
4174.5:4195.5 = 4175.0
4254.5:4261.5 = 4256.0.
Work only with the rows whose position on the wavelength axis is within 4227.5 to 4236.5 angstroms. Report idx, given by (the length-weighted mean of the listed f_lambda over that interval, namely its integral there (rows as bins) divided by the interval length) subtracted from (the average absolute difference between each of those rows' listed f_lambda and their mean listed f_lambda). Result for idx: -5.4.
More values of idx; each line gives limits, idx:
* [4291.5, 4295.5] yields -7.3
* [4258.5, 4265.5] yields -5.6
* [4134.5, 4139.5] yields -7.4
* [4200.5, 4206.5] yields -5.6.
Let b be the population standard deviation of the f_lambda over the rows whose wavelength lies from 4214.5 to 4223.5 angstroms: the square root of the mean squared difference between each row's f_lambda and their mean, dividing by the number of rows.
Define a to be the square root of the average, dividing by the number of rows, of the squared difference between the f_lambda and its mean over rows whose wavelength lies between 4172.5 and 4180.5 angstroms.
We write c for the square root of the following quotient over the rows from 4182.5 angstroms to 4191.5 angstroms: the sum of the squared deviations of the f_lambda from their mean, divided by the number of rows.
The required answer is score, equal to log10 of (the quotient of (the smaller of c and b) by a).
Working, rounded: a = 0.56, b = 0.85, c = 0.860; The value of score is 0.18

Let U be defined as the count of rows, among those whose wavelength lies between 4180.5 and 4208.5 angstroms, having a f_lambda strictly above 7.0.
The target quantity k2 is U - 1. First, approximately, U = 13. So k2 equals 12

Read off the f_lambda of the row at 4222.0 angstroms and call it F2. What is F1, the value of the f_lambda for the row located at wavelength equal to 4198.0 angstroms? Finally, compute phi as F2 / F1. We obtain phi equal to 1.50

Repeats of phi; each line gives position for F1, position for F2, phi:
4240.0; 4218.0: 1.20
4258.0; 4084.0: 0.83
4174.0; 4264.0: 1.40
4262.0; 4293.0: 1.32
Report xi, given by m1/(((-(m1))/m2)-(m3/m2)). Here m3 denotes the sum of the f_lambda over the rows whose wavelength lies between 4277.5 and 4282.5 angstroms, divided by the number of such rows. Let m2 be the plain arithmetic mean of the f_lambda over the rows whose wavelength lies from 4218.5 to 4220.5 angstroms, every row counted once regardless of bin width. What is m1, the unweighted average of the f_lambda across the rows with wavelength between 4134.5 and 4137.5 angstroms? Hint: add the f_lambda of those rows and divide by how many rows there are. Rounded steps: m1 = 7.6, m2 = 8.71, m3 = 7.7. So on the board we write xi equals -4.33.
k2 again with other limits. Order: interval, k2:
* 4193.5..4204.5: 0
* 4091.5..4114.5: 12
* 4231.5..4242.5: 2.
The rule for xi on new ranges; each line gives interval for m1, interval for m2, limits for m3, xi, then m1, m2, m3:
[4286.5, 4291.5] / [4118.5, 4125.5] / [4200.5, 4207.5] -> -3.62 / 5.8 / 7.98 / 7.0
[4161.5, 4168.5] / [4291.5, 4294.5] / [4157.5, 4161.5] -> -3.69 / 7.1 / 7.61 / 7.6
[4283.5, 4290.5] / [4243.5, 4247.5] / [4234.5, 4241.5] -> -4.11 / 6.4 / 8.30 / 6.5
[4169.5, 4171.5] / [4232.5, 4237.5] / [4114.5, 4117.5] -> -2.98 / 7.2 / 6.23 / 7.8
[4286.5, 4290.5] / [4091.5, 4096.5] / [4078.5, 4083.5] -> -3.36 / 5.7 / 7.92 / 7.7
